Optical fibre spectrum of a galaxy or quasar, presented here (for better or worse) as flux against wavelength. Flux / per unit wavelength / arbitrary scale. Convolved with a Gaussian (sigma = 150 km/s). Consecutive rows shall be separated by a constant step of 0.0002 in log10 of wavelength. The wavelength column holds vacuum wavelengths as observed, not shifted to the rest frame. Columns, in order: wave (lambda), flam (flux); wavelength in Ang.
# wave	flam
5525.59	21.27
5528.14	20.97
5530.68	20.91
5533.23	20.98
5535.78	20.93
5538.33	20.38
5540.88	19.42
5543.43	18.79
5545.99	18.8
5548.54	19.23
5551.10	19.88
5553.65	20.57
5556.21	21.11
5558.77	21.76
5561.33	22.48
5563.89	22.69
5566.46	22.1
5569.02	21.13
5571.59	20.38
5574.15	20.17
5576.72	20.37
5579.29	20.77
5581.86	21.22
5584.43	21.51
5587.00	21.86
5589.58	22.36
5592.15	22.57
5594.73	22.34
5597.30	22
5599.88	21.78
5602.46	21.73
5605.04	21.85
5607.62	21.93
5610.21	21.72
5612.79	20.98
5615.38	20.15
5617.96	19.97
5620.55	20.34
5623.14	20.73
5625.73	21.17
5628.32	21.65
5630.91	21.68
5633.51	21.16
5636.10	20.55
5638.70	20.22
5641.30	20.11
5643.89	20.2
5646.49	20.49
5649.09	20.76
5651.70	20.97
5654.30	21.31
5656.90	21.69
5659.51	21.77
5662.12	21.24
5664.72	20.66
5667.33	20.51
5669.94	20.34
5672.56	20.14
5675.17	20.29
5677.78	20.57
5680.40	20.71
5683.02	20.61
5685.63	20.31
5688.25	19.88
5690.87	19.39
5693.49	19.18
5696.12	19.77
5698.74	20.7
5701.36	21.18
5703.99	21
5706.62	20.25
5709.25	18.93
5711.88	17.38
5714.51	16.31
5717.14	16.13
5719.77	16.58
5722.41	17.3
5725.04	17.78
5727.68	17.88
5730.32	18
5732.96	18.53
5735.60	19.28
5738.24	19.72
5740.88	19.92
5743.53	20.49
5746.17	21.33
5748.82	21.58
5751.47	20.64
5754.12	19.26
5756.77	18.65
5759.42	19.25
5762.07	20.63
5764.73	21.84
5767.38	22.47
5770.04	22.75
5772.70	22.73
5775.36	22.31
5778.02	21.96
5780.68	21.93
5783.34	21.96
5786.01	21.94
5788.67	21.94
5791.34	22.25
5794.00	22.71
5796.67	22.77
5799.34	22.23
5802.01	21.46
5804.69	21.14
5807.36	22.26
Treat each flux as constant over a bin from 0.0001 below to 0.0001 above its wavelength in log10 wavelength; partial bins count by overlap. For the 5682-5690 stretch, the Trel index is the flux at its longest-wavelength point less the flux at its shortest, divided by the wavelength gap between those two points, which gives -0.14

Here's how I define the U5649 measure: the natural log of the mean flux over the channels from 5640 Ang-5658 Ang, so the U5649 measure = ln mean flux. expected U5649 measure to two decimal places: 3.03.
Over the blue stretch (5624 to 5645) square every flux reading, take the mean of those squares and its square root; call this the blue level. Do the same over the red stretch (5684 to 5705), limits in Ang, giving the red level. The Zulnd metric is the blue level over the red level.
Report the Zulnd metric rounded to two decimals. 1.03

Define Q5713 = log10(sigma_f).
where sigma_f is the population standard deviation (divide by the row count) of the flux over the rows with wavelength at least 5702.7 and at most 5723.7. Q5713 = 0.24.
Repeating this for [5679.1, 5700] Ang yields -0.25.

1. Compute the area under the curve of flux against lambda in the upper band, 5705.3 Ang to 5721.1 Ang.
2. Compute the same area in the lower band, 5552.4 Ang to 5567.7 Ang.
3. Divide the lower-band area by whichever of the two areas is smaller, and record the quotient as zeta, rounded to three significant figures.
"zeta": 1.20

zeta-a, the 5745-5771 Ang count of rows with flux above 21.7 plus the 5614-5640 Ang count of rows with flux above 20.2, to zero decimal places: 11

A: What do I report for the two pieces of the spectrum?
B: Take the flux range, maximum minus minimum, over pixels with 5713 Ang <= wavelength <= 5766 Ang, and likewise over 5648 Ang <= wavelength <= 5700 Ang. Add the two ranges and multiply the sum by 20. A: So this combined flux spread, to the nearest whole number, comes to 166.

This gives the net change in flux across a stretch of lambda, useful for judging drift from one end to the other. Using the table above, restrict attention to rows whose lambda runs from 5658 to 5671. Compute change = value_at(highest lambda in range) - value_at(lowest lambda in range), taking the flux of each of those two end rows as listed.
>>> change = -1.4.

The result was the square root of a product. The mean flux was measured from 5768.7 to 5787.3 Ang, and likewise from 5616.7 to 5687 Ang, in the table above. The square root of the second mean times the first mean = 21.5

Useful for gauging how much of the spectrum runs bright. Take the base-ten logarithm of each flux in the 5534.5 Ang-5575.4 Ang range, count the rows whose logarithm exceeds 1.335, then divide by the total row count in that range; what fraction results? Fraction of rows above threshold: 0.25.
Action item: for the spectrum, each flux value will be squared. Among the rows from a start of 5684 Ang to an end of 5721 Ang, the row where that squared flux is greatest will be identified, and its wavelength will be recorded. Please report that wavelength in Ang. 5701.36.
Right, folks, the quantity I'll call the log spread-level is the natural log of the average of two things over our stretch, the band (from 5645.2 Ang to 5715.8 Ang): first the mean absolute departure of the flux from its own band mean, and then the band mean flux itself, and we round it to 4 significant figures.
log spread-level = 2.353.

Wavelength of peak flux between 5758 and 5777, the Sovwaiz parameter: 5770.04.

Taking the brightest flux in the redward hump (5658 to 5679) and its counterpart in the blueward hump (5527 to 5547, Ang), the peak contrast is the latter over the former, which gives 0.96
